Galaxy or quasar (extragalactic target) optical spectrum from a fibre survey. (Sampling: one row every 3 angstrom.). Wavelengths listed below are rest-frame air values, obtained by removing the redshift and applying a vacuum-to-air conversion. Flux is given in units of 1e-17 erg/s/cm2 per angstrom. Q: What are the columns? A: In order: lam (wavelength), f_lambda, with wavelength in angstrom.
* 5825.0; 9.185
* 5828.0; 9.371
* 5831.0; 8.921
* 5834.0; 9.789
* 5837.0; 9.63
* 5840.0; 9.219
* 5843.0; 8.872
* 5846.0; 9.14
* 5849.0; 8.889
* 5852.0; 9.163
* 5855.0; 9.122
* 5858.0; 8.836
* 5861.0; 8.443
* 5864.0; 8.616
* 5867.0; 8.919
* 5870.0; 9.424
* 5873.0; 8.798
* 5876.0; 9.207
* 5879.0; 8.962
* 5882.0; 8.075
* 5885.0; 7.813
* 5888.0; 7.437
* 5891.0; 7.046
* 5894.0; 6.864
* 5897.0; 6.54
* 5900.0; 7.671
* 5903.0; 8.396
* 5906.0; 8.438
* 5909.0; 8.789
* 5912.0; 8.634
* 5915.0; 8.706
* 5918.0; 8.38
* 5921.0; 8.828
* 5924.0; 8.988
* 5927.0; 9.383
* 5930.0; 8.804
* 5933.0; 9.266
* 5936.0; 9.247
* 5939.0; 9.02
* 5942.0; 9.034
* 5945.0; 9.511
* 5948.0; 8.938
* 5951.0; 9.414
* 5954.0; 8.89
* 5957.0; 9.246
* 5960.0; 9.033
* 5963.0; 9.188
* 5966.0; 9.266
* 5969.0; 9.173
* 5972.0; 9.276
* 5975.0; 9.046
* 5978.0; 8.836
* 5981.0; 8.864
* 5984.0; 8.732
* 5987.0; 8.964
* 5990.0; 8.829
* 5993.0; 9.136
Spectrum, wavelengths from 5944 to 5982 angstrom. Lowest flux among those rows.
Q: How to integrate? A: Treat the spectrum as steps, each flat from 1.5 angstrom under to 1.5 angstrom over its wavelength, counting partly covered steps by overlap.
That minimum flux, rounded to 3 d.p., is 8.836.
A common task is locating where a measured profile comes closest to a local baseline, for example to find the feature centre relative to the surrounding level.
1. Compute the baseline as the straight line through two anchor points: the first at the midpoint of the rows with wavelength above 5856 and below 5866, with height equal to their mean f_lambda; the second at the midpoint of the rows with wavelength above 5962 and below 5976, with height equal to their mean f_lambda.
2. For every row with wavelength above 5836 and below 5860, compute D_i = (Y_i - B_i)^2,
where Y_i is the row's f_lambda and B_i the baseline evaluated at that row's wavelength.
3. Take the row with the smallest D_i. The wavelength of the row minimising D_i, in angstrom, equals 5858.0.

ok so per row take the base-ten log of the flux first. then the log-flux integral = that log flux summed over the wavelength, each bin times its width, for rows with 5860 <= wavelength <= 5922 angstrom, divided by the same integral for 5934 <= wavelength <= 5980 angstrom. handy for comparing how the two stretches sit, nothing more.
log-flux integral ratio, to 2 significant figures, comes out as 1.3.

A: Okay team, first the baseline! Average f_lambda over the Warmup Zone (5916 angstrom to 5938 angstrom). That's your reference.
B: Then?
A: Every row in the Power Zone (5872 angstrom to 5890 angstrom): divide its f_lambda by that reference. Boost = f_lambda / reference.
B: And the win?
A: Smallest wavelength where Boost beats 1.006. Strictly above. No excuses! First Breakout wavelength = 5876.0 angstrom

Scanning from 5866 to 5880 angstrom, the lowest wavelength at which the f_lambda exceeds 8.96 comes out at 5870.0 angstrom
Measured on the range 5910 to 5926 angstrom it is 5924.0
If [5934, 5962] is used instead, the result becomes 5936.0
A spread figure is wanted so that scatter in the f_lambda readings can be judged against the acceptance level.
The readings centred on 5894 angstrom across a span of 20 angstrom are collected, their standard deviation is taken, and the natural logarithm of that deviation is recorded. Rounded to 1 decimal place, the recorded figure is -0.5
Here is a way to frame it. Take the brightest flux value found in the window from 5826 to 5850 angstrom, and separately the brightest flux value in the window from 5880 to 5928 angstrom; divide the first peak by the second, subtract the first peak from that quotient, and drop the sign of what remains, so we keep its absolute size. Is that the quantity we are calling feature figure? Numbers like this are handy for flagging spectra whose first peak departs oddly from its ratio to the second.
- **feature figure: 8.75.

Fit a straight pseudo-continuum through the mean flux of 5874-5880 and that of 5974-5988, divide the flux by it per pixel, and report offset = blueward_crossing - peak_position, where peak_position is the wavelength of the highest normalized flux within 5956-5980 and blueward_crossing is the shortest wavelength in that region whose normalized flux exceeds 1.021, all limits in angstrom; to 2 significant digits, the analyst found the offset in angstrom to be -15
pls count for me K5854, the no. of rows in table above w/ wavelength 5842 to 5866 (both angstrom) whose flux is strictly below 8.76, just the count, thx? 2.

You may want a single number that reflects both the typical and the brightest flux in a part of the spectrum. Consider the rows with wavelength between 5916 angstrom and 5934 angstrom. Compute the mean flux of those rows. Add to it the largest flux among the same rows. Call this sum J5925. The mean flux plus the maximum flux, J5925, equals 18.3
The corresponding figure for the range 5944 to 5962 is 18.7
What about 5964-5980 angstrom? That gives 18.4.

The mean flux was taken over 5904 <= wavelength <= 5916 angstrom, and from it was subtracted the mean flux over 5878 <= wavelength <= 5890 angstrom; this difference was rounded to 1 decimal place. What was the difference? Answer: 0.6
